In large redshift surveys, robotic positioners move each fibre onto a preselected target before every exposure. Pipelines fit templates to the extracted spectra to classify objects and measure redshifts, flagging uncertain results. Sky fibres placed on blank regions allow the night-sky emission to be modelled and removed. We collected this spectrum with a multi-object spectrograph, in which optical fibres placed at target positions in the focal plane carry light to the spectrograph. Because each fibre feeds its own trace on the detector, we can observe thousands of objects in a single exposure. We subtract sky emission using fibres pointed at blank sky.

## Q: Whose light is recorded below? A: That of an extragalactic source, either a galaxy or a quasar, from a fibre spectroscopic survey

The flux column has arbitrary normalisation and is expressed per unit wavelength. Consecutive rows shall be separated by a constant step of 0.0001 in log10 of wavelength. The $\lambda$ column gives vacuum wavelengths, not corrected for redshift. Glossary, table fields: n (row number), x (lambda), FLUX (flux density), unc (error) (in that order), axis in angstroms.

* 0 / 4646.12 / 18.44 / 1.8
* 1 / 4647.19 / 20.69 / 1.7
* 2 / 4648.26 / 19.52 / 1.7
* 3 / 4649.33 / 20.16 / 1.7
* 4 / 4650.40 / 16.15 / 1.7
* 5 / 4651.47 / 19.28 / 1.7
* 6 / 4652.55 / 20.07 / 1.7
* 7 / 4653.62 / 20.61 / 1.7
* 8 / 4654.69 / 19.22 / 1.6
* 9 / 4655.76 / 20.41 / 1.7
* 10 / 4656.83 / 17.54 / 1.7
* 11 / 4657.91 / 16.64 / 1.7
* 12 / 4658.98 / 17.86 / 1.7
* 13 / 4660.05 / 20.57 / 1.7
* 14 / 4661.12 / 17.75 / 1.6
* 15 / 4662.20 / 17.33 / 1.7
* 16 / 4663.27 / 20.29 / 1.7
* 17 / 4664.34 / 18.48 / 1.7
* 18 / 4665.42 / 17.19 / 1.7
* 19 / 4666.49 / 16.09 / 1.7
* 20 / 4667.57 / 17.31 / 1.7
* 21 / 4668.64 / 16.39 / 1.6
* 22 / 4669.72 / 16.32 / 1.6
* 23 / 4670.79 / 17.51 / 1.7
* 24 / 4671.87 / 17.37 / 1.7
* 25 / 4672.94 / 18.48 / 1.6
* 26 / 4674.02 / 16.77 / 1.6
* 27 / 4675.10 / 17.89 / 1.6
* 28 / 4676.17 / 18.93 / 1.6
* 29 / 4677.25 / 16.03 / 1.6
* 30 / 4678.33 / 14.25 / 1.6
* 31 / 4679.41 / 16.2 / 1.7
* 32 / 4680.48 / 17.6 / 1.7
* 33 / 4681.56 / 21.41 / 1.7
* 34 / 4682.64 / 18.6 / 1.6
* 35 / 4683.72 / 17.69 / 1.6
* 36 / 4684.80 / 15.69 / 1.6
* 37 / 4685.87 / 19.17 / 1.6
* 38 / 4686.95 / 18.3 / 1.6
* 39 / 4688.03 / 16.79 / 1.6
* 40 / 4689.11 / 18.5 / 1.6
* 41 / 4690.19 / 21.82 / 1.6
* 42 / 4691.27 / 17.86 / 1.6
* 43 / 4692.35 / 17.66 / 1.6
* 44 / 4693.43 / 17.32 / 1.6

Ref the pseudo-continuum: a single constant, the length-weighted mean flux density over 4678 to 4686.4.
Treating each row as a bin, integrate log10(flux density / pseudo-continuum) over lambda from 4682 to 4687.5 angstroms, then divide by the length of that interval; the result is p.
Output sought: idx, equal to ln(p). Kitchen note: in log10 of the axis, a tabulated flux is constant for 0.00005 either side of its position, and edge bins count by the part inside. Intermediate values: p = 0.006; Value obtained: -5.2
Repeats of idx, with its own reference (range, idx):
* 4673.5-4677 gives -7.7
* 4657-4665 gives -4.2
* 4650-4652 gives -6.3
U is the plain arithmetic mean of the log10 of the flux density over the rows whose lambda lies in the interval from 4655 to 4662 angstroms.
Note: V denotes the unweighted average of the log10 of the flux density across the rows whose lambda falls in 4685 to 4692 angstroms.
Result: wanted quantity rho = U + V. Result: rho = 2.54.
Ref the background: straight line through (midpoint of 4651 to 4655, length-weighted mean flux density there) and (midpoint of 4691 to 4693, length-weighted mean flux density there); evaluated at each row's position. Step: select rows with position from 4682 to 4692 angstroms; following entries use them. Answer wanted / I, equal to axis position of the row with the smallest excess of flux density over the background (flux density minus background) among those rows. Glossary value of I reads 4684.80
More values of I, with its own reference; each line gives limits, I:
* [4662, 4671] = 4666.49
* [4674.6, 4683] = 4678.33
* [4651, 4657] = 4656.83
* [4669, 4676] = 4669.72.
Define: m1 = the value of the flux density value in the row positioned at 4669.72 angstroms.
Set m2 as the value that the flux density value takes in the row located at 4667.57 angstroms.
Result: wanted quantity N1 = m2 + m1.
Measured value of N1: 34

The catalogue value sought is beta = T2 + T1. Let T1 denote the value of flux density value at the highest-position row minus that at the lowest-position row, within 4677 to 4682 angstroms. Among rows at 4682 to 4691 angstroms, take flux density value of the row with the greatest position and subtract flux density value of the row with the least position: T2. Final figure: 8.6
